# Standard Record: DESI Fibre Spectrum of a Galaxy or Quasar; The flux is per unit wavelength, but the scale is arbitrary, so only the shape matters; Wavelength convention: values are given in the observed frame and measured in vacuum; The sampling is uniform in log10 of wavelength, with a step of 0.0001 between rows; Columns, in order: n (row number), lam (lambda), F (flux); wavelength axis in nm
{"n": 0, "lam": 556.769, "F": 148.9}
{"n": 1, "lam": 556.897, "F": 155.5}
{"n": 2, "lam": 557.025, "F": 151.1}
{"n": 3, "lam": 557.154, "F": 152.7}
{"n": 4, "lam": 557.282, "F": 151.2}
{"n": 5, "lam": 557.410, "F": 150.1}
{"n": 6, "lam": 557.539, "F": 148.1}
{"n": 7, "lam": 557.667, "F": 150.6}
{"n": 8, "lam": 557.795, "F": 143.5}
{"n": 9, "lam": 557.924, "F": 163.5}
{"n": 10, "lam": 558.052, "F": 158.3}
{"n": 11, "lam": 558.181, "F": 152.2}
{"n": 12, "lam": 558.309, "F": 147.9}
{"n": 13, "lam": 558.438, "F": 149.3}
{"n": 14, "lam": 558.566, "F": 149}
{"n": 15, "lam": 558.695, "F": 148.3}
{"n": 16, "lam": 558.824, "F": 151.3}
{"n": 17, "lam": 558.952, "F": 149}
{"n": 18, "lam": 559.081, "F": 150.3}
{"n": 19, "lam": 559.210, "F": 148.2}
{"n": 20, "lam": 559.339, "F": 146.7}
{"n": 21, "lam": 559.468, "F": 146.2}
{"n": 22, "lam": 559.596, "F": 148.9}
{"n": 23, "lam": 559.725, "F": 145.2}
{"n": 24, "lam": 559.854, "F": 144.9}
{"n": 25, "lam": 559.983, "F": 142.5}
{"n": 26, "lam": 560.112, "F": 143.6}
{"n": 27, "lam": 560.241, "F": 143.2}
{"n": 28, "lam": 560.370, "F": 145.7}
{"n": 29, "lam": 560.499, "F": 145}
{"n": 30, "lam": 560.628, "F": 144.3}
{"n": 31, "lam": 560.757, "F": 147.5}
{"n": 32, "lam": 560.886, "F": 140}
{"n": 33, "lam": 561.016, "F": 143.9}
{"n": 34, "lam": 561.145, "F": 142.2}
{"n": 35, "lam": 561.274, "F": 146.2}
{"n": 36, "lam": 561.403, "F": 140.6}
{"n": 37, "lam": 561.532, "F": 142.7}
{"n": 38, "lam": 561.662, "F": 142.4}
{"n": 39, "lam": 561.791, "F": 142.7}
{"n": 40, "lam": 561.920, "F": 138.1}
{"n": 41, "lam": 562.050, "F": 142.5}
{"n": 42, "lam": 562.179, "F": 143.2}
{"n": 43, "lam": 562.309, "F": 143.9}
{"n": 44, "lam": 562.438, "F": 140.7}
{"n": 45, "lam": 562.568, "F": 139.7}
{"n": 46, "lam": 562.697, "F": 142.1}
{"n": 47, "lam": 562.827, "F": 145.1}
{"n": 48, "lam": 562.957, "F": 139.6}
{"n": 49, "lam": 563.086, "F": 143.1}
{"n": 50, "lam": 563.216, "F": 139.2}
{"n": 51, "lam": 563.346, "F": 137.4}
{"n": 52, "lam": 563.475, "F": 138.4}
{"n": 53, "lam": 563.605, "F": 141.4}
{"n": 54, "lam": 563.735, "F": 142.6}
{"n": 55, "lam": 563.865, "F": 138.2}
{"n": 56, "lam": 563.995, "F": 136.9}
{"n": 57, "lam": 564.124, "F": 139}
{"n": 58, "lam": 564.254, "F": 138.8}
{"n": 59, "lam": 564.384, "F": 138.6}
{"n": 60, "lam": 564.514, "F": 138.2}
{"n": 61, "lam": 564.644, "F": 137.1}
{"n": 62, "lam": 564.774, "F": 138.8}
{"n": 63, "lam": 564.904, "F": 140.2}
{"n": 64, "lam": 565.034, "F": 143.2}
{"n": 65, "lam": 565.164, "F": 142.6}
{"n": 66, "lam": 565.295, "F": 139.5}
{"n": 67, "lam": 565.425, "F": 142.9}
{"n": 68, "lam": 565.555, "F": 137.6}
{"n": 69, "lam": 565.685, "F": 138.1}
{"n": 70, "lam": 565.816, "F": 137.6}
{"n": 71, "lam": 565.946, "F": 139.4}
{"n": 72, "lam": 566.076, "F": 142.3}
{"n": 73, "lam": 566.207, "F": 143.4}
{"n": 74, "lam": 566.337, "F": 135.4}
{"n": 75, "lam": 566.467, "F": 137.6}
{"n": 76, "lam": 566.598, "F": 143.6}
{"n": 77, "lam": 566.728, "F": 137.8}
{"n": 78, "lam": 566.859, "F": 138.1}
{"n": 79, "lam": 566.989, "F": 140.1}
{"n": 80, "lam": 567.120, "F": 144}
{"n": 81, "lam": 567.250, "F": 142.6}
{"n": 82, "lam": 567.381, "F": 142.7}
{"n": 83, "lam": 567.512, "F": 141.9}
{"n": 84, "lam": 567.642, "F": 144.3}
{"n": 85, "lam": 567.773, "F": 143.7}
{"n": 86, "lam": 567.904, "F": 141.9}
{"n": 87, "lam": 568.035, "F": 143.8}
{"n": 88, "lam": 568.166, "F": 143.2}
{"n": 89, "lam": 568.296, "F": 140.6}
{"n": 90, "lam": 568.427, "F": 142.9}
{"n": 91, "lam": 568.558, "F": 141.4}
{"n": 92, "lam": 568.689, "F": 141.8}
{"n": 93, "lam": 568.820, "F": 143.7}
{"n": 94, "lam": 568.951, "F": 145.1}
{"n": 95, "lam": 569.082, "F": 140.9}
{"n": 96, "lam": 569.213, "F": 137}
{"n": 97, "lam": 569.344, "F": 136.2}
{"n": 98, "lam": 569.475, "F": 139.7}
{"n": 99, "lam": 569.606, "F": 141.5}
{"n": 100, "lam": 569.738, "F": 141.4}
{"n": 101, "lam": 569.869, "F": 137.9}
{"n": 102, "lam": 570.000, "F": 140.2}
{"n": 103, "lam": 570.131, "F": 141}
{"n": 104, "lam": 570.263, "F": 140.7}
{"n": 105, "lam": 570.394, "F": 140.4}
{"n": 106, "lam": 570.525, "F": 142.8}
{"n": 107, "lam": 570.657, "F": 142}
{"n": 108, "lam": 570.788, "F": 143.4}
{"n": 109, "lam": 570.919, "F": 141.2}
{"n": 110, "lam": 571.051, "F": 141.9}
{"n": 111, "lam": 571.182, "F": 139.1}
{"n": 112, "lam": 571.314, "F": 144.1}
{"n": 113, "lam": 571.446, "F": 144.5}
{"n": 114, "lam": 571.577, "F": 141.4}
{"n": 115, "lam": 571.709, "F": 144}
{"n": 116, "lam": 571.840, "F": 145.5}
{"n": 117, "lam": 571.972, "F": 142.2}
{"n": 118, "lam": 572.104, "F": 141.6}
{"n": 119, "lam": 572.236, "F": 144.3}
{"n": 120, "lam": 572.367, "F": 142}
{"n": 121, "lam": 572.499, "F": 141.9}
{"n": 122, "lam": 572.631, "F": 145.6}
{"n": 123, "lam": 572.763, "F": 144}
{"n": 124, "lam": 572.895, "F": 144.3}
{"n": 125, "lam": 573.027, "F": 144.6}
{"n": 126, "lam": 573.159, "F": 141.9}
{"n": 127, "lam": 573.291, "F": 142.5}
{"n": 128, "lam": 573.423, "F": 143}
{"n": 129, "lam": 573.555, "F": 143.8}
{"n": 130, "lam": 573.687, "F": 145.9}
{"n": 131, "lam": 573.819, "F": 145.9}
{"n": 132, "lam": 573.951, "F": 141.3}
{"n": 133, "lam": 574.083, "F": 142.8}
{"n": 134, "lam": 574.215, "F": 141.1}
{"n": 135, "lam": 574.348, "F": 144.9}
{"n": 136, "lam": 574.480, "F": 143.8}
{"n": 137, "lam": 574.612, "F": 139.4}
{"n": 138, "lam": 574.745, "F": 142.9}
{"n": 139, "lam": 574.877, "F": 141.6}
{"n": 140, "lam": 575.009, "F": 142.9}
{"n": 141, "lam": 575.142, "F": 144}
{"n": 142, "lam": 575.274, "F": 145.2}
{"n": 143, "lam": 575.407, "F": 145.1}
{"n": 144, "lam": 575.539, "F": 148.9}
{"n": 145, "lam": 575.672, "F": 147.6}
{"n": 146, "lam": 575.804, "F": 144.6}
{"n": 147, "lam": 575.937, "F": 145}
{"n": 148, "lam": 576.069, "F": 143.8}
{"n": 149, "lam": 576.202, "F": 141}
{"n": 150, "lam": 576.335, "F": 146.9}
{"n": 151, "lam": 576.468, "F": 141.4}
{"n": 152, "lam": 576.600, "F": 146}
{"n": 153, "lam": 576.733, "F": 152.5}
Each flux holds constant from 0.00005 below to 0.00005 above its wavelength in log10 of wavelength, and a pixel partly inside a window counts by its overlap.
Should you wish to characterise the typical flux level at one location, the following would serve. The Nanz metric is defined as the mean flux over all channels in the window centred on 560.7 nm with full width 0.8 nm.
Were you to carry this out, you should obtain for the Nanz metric 144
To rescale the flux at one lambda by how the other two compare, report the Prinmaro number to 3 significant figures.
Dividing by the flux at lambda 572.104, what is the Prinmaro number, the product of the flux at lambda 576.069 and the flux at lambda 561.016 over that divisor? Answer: 146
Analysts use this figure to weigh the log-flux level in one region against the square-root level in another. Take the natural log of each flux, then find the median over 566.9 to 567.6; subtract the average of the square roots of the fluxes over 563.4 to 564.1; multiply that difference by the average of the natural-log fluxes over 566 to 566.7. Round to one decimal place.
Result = -33.9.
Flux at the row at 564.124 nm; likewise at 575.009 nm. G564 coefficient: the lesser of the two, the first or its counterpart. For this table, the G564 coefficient 139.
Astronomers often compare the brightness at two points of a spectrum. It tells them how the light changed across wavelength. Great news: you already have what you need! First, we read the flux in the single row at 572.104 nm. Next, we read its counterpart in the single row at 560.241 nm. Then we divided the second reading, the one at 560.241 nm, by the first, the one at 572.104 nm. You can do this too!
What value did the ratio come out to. 1.01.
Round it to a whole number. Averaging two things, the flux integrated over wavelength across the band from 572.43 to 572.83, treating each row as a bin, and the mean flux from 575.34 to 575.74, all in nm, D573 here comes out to 102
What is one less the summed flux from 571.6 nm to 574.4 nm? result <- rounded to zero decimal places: -3012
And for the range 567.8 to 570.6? -2963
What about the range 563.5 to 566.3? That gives -2935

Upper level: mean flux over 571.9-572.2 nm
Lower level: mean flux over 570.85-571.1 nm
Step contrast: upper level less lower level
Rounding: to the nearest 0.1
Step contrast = 0.3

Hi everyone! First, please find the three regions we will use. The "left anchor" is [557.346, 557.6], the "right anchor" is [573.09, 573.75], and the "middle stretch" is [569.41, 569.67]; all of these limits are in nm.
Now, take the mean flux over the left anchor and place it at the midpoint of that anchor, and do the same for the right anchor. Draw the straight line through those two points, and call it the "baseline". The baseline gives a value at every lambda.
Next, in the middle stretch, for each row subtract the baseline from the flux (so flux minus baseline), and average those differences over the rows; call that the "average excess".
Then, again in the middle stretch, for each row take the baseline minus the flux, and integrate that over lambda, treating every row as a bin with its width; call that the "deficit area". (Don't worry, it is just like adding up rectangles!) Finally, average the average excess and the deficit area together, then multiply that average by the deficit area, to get -1.7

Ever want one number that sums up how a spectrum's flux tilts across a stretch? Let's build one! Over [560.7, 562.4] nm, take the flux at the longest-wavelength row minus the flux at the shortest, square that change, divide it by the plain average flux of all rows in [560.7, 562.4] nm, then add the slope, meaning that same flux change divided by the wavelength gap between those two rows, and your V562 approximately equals -2.2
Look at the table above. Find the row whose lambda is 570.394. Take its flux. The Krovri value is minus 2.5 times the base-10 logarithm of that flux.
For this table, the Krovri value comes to -5.37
